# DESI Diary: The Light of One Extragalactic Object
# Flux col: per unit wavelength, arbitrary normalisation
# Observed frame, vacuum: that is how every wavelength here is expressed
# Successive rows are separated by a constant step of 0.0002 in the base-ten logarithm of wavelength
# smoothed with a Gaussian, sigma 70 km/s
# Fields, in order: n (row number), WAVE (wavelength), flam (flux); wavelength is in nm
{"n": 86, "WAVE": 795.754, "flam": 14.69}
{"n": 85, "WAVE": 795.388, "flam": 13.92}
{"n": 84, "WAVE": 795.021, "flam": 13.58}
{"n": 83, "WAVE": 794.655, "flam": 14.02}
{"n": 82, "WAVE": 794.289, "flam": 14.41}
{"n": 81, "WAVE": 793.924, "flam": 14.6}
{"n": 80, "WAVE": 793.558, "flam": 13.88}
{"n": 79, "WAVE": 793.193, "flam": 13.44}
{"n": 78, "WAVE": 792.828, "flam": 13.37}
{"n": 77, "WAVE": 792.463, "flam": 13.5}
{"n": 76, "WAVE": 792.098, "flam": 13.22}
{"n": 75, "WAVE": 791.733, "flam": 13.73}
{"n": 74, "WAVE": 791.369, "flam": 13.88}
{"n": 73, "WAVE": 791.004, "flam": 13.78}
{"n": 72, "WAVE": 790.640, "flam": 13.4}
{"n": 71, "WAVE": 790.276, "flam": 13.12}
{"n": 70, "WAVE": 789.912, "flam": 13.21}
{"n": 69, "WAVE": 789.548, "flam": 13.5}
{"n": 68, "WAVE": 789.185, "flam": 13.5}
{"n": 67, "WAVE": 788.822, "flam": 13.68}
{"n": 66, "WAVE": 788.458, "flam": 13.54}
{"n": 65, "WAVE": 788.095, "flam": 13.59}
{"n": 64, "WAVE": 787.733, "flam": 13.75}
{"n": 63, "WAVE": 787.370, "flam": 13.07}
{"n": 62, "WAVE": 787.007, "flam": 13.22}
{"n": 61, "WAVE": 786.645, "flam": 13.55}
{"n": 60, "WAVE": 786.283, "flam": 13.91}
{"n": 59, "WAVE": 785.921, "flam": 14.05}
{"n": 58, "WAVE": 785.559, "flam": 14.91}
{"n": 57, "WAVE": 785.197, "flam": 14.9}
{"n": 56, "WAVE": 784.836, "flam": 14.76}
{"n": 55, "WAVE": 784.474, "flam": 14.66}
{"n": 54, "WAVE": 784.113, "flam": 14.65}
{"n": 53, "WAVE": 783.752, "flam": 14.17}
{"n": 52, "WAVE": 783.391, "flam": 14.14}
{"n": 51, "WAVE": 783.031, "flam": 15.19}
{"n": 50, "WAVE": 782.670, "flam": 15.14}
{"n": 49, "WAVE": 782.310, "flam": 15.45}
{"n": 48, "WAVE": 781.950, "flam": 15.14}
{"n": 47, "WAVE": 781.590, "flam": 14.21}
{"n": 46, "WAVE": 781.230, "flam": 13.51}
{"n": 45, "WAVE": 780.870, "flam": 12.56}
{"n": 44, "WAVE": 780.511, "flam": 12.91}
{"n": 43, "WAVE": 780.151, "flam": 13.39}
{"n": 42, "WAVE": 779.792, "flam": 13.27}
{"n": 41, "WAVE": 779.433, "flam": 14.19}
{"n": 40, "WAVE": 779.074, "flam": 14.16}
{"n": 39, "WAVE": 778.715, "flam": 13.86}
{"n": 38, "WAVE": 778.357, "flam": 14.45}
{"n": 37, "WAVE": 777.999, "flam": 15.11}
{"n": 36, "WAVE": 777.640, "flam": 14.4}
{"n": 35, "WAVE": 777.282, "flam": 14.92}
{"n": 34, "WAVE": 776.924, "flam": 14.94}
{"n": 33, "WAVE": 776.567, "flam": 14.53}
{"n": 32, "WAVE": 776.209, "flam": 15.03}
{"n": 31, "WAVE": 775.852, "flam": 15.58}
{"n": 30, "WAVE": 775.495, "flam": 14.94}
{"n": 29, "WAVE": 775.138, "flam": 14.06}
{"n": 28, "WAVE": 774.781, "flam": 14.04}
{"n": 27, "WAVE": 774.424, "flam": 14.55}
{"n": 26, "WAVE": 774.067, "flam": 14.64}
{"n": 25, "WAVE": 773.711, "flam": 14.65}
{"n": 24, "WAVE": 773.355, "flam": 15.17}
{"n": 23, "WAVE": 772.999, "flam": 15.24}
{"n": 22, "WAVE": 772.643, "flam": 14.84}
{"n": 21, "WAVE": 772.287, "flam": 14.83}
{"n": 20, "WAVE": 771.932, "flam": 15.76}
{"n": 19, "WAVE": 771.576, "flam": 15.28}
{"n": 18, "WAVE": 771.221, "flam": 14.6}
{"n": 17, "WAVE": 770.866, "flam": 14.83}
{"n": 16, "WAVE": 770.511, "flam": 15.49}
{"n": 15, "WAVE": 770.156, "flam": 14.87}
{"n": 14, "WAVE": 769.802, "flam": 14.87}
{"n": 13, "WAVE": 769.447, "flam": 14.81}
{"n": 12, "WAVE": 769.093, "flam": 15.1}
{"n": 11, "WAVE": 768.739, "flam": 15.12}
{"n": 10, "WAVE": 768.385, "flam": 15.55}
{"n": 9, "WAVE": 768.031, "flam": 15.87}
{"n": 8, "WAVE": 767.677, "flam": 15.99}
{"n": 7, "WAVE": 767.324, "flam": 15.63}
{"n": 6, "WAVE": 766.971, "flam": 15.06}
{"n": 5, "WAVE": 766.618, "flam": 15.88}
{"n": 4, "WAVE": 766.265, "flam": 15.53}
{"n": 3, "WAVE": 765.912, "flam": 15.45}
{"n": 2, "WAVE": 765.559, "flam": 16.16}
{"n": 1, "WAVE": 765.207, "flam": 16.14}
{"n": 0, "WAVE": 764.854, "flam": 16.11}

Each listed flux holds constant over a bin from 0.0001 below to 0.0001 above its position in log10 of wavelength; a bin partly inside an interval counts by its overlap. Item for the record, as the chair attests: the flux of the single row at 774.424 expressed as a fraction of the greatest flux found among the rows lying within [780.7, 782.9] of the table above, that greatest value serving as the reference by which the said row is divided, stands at 0.942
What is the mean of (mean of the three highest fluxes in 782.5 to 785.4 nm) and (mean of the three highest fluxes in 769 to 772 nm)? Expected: 15.3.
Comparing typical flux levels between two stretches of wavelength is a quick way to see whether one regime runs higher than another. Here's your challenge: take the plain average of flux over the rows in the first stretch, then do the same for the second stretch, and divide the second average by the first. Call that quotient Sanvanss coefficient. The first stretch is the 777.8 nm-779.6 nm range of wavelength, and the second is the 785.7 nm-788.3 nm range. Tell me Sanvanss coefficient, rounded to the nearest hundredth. 0.95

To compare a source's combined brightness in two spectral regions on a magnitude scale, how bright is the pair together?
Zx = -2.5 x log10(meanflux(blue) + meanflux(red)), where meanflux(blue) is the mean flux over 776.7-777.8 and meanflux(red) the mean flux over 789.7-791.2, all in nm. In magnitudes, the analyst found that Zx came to -3.62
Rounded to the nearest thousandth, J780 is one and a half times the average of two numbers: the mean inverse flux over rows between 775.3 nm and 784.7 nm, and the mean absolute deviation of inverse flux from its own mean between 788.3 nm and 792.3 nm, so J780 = 0.053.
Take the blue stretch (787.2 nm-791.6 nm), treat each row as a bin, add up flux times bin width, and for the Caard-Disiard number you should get 59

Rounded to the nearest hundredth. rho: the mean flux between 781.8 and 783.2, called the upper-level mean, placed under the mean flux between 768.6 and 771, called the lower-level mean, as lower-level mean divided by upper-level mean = 0.99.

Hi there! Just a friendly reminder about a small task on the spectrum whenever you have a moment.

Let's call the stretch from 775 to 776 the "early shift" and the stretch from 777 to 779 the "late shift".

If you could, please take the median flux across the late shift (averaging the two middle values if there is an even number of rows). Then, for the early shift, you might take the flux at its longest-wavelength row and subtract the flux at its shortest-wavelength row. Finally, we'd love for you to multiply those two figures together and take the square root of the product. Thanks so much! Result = 4.7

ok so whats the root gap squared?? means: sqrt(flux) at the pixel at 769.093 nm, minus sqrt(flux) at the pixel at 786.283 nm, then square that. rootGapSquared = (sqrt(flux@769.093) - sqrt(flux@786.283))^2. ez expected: 0.024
